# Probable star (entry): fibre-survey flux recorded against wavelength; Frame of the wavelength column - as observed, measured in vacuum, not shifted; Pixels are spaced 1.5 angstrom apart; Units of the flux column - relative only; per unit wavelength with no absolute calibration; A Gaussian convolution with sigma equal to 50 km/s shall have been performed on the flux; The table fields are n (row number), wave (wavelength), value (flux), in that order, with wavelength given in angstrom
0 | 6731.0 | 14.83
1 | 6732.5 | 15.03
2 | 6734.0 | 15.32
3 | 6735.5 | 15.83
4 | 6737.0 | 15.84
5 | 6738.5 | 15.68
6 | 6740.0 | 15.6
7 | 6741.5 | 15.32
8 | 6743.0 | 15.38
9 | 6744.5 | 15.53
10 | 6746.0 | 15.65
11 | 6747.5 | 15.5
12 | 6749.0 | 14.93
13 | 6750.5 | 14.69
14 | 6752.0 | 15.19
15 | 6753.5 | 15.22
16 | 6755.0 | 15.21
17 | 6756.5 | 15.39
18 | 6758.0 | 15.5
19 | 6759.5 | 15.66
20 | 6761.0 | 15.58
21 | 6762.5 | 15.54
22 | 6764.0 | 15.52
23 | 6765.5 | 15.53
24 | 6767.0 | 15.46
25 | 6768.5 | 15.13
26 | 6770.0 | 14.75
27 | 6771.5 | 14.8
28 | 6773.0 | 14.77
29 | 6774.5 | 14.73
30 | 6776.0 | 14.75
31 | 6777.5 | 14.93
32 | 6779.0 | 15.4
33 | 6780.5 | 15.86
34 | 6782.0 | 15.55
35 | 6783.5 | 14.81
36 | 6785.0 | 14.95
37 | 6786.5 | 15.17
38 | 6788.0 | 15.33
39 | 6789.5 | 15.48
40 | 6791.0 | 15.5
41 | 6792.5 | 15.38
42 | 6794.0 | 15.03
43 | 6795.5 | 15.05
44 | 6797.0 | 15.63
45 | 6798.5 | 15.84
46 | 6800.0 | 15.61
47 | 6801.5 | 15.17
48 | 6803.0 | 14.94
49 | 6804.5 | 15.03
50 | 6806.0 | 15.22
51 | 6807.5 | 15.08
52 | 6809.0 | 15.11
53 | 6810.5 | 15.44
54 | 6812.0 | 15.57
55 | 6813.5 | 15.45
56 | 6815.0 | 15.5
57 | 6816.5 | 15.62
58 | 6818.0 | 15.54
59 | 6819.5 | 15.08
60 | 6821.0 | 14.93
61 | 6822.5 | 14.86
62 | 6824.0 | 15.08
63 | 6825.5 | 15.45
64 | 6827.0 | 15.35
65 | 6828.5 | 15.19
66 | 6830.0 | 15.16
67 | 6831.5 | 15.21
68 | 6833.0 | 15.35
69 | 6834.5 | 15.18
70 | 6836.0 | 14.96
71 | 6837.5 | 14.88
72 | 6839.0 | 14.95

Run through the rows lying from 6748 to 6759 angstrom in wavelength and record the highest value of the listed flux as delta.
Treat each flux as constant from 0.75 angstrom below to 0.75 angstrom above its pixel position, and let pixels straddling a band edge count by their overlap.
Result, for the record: 15.5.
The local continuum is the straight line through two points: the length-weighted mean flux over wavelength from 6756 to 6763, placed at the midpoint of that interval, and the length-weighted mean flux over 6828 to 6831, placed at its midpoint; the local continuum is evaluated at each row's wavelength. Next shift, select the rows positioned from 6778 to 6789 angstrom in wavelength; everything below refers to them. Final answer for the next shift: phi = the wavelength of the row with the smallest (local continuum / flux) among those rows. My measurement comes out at 6780.5 angstrom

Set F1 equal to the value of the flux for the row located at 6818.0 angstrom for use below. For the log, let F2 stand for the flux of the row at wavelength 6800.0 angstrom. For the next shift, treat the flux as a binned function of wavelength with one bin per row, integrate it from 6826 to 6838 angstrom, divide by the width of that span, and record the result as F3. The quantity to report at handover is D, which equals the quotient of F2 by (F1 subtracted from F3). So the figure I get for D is -42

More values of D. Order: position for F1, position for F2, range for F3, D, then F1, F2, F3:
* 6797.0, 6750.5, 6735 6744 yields -490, 15.63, 14.69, 15.6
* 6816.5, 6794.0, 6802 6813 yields -36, 15.62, 15.03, 15.2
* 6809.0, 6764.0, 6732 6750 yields 44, 15.11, 15.52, 15.5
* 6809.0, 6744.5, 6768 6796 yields 1011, 15.11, 15.53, 15.1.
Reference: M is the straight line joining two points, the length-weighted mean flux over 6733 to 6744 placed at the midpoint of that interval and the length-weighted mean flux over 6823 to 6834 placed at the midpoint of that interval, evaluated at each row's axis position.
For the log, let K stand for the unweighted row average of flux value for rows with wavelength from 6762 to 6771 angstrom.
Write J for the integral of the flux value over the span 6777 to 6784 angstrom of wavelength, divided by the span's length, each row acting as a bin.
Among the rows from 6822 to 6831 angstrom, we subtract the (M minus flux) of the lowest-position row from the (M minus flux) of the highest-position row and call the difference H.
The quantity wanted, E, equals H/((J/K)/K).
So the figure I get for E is -5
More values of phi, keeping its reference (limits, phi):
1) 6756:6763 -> 6759.5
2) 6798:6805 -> 6798.5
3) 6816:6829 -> 6816.5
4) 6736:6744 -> 6737.0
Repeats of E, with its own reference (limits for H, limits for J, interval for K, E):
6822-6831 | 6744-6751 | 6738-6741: -5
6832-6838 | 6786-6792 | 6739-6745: 7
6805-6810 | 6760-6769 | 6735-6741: 2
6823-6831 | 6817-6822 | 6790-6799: -2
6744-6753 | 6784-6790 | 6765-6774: 5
